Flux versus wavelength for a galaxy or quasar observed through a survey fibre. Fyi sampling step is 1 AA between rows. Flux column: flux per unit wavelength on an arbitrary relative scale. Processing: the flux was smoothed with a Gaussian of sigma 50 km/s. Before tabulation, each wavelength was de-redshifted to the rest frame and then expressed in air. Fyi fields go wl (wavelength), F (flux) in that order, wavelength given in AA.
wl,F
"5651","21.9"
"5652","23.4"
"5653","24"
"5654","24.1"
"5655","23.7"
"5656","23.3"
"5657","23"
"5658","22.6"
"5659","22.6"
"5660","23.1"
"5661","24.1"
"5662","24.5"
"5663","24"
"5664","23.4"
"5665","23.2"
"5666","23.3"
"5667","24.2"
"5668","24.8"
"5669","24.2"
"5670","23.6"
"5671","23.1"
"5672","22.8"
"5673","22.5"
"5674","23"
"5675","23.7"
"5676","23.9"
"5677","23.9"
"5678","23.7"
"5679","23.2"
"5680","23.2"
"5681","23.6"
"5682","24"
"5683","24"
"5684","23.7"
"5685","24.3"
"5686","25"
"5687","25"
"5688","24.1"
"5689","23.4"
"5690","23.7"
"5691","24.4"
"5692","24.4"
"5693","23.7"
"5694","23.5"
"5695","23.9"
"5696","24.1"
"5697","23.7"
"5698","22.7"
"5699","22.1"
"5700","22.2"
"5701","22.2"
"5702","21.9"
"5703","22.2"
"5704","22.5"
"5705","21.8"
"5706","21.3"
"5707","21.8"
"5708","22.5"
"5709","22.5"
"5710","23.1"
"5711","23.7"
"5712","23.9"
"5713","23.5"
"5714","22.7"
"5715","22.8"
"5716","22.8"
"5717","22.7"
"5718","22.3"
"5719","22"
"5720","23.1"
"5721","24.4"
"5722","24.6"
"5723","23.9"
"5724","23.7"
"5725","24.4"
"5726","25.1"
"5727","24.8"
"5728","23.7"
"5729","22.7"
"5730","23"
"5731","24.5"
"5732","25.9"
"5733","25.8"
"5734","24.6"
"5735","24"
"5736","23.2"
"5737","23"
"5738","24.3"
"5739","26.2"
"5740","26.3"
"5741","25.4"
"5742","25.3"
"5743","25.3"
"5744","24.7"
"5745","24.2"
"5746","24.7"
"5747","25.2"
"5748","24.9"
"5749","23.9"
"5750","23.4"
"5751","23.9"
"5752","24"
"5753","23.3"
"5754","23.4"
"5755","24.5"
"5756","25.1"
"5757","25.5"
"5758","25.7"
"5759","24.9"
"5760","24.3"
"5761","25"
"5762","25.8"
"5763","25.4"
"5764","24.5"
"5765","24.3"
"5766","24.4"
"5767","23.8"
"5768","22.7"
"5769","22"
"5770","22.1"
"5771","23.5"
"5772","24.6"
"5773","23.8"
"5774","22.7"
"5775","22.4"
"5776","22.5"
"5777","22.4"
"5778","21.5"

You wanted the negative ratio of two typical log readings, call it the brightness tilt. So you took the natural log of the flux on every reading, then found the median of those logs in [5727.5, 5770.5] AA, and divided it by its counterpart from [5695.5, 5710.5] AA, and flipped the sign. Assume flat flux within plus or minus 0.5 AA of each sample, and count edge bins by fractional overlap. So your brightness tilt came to -1.032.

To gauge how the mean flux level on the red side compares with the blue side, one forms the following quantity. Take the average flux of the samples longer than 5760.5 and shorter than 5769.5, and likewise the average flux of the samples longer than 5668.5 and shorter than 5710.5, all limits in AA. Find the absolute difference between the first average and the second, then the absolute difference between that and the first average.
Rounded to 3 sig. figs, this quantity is 23.3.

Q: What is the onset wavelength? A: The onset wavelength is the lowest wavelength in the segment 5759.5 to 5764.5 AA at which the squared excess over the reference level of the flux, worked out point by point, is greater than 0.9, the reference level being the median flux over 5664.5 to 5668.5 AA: 5761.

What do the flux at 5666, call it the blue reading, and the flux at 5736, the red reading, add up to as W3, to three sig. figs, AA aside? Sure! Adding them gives 46.5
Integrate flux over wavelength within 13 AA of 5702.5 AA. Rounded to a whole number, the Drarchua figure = 597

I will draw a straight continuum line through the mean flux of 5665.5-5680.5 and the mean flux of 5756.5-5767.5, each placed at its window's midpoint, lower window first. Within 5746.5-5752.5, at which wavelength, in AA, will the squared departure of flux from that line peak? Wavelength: 5750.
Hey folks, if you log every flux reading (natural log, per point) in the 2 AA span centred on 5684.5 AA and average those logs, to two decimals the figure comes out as 3.18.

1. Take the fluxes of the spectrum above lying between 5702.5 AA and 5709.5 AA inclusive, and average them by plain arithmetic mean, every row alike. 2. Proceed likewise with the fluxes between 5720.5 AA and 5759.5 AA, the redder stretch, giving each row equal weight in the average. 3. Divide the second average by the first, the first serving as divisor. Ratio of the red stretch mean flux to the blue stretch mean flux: 1.11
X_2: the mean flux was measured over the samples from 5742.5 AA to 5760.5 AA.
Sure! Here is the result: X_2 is 24.5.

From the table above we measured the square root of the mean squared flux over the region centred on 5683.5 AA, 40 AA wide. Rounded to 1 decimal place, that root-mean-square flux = 23.6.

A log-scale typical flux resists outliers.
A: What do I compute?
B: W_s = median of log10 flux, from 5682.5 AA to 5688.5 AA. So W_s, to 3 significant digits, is 1.38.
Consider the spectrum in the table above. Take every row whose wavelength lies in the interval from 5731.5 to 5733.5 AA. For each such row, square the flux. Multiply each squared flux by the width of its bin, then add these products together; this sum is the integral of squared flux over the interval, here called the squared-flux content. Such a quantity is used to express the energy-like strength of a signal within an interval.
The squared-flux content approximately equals 1336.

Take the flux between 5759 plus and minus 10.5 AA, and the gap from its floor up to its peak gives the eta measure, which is 3.8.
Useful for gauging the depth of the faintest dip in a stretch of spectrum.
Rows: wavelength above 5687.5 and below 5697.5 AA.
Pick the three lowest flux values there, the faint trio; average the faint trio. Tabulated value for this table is 23.5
